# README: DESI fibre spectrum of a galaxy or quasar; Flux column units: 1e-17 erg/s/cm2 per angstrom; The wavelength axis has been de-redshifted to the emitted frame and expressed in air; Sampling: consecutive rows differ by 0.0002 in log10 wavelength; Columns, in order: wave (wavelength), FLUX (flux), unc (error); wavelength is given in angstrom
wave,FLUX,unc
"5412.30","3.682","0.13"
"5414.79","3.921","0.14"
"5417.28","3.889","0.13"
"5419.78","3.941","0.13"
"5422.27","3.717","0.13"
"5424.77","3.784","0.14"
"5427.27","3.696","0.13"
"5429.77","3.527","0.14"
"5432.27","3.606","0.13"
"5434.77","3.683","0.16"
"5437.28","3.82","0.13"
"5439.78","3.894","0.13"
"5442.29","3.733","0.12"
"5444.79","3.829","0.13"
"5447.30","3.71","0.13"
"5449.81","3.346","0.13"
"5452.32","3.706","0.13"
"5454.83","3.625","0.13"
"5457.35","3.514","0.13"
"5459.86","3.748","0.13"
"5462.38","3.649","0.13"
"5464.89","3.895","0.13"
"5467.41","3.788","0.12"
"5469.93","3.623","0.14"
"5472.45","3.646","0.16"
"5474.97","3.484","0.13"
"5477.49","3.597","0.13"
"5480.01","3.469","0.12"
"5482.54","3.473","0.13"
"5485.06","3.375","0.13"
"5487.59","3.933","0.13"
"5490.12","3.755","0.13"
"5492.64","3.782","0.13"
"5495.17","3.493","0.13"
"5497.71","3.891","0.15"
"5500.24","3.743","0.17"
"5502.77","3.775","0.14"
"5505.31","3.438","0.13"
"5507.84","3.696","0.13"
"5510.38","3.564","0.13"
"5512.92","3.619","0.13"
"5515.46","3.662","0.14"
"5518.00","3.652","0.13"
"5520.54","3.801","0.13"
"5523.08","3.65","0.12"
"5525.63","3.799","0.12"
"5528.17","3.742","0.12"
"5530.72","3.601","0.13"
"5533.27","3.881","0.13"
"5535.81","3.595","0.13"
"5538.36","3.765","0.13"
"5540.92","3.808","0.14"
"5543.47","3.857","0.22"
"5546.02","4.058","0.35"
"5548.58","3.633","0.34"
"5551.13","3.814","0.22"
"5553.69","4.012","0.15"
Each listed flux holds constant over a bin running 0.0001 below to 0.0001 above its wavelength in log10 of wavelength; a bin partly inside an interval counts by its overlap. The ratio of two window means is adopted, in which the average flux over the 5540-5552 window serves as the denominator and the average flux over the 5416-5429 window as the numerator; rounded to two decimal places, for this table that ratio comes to 0.99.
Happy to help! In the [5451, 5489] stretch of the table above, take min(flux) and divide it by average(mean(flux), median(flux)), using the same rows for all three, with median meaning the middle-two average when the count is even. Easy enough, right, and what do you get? 0.930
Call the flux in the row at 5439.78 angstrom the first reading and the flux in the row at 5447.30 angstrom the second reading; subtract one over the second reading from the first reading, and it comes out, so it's 3.6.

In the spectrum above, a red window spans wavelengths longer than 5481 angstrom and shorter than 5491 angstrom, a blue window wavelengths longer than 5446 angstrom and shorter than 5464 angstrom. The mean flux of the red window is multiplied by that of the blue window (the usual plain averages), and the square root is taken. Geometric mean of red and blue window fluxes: 3.62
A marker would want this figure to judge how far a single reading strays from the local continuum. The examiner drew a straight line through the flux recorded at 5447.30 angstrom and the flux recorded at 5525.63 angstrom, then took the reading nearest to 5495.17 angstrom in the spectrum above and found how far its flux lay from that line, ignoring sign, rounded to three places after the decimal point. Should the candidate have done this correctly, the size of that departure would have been 0.271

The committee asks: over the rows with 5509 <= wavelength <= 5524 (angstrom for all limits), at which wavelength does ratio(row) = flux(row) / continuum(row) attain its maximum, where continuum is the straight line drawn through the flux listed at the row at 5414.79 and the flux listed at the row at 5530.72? 5520.54 angstrom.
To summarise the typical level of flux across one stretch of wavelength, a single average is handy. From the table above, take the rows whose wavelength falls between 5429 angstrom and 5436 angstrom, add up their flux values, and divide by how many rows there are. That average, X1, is 3.61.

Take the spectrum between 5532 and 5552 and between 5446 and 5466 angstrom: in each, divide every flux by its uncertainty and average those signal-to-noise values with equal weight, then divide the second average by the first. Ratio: 1.31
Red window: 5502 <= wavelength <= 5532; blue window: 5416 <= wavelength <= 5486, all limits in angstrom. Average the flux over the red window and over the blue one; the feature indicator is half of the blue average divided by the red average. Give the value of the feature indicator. 0.501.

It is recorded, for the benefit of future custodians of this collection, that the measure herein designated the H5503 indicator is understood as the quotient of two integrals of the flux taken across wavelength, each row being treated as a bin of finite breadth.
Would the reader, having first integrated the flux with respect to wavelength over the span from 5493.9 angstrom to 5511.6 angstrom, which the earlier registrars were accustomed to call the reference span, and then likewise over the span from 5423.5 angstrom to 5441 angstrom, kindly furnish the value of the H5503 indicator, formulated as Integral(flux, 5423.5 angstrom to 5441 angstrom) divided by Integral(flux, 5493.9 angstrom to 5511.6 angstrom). 1.00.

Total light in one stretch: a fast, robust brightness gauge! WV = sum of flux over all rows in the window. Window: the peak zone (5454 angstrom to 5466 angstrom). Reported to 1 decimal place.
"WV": 18.4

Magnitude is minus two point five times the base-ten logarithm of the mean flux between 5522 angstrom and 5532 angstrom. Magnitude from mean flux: -1.42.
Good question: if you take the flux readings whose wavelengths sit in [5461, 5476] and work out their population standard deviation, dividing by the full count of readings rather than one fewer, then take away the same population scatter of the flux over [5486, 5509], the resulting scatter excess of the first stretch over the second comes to -0.024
